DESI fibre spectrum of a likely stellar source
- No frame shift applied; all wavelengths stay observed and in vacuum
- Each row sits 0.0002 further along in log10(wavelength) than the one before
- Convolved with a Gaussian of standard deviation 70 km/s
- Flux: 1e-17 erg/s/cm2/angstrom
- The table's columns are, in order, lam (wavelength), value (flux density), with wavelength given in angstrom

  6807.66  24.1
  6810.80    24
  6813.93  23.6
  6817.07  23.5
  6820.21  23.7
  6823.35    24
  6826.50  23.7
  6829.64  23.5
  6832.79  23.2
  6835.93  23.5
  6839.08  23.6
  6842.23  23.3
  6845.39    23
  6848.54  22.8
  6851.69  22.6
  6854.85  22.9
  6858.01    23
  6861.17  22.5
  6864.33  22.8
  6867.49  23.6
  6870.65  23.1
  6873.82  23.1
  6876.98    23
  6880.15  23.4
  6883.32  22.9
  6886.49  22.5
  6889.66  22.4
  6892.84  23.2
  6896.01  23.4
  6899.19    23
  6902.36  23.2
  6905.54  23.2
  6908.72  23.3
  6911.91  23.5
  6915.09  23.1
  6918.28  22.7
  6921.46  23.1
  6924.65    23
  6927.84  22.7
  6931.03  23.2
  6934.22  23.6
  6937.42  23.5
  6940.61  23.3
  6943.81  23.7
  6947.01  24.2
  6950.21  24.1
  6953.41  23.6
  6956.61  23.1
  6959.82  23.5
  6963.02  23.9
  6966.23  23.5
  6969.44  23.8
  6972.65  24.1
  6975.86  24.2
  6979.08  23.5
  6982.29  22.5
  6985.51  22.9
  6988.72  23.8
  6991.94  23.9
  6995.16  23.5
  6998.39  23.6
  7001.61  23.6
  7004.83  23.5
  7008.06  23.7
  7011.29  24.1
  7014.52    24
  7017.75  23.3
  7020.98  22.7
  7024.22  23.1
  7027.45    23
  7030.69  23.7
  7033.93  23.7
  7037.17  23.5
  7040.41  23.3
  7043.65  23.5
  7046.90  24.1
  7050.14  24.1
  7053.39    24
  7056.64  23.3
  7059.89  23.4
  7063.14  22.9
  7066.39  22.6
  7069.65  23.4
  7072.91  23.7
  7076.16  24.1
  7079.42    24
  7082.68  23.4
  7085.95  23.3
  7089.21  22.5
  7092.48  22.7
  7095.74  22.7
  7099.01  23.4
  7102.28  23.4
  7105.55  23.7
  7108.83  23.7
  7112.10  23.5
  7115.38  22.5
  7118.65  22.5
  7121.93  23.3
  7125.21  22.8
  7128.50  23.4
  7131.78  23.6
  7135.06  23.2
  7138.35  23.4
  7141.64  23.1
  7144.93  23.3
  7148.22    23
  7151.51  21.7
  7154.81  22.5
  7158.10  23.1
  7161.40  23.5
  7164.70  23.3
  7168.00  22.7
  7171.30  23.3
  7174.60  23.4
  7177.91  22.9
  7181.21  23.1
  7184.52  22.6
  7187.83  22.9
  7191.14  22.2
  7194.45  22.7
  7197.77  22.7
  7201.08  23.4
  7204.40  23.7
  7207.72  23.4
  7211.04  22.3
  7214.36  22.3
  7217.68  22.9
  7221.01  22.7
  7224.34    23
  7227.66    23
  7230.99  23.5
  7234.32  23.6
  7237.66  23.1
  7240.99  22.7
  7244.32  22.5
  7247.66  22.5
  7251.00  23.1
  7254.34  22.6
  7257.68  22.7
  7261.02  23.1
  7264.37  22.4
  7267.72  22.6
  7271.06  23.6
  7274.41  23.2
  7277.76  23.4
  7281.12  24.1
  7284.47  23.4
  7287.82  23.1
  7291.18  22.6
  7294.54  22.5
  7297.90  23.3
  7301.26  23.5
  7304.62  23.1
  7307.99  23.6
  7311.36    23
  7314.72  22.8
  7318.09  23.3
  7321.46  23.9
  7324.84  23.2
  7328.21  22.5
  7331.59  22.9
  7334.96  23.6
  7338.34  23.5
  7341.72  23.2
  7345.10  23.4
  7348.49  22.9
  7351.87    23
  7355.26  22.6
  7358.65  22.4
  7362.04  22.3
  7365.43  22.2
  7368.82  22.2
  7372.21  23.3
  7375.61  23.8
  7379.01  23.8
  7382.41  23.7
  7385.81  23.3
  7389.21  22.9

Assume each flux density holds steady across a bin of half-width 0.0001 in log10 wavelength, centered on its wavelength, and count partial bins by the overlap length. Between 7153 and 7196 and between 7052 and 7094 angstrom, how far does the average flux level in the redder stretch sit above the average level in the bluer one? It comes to -0.39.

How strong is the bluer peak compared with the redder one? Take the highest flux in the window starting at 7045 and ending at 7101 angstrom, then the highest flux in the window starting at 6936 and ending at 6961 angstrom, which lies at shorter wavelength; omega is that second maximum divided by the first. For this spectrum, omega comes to 1.00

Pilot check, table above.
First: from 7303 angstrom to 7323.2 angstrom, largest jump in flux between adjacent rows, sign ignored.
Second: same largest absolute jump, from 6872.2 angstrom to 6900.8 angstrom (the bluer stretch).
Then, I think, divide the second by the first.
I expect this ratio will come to 1.33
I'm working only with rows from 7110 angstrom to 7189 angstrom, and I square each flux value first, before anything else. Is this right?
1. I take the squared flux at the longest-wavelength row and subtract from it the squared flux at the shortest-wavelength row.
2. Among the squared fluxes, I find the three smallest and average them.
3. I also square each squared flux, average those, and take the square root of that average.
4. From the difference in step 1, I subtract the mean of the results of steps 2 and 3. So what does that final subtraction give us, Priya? -540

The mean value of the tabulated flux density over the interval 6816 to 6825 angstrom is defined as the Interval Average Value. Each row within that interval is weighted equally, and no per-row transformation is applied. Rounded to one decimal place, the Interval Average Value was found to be 23.7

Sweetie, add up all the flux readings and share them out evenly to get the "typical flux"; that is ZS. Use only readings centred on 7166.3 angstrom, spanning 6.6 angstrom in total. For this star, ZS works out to 23.0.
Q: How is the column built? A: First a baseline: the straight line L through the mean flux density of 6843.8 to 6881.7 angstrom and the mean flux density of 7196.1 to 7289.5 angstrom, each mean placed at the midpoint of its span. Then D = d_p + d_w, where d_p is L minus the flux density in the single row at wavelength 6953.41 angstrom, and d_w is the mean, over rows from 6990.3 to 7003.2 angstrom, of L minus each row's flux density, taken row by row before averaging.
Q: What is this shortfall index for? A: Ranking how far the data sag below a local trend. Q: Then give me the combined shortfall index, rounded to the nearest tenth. -1.3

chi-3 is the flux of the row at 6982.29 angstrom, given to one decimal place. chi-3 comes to 22.5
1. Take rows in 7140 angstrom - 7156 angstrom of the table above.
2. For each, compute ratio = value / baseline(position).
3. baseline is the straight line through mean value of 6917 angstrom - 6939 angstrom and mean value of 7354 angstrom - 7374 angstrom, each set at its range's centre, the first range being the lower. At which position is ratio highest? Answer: 7144.93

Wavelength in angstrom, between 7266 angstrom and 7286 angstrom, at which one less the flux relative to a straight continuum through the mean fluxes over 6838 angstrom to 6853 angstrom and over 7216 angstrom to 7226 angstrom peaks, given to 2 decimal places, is 7267.72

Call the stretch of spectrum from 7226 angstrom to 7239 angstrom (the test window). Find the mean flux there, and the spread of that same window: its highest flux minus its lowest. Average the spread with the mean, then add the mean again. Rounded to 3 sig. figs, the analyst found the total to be 35.2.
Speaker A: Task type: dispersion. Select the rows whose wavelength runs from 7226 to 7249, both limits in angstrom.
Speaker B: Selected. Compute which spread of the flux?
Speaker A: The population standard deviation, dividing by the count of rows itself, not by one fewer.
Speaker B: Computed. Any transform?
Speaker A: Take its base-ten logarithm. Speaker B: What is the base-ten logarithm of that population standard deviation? -0.381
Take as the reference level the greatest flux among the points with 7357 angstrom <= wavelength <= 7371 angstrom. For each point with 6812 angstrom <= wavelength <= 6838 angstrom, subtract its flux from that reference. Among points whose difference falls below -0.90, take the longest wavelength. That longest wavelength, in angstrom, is 6835.93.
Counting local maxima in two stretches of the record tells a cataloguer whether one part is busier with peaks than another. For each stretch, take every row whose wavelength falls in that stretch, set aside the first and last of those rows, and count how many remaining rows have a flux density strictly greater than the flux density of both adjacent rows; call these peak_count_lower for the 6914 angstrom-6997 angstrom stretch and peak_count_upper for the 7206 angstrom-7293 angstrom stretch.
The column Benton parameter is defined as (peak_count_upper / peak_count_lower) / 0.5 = 2.0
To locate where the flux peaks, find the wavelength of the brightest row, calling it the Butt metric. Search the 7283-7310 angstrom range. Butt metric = 7307.99 angstrom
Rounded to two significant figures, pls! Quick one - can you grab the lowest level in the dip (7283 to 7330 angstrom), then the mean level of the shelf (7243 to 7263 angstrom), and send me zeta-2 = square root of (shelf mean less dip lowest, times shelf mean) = 2.4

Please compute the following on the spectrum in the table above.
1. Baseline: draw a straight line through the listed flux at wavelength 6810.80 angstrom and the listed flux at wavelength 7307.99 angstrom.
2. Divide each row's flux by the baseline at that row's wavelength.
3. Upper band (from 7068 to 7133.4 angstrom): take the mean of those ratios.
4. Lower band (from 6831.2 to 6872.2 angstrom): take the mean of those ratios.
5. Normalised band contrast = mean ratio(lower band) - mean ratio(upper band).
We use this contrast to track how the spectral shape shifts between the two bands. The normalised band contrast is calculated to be -0.017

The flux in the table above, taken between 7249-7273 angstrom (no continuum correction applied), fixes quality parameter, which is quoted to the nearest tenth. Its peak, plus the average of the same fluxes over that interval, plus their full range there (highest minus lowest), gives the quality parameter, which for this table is 47.7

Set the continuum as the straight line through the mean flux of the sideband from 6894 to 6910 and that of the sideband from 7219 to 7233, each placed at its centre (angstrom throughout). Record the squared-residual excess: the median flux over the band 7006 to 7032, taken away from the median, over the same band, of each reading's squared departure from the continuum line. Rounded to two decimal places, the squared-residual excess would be -23.25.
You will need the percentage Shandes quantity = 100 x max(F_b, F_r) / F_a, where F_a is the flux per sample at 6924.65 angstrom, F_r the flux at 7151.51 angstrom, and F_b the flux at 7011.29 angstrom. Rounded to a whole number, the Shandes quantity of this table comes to 105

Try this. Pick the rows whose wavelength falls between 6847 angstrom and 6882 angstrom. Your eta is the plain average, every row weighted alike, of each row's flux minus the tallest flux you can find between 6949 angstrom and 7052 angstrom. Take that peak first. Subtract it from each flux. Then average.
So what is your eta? -1.22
